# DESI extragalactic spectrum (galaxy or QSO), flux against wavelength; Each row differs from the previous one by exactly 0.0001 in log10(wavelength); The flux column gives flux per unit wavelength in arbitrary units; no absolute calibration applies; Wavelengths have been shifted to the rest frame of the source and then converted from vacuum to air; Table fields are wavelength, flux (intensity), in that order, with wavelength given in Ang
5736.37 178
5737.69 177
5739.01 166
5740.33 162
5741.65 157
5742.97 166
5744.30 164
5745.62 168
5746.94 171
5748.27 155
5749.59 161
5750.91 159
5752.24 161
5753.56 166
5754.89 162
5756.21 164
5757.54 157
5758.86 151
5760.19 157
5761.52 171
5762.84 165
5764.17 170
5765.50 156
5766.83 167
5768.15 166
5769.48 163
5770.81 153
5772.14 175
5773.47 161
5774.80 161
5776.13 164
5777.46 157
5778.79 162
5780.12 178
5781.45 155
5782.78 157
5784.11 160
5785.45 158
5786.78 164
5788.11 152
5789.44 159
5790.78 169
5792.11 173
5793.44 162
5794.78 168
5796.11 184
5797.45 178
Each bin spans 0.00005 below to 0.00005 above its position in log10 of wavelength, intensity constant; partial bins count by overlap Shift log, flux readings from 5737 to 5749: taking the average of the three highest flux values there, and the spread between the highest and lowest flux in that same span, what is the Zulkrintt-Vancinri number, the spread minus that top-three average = -150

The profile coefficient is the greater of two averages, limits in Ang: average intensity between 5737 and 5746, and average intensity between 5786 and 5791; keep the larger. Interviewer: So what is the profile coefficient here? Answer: 166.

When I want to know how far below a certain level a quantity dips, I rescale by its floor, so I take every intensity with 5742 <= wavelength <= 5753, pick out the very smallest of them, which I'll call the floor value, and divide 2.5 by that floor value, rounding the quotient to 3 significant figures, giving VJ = 0.0161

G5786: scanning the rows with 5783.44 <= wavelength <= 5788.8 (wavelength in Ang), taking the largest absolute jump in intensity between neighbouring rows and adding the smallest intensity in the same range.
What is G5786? 164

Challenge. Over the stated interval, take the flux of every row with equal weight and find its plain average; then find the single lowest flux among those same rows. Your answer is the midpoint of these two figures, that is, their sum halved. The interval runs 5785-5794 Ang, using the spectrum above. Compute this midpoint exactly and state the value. 157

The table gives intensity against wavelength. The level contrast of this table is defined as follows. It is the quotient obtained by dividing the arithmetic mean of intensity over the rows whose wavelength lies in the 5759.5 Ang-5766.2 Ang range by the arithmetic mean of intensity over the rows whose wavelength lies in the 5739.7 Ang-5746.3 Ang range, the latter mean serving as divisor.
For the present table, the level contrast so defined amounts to 1.00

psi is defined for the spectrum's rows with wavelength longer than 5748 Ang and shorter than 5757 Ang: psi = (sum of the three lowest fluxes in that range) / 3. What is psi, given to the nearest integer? 158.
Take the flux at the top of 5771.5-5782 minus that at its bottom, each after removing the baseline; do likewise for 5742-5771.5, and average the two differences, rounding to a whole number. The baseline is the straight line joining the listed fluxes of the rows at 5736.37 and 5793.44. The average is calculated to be -11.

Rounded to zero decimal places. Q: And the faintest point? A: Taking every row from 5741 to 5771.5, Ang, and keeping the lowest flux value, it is 151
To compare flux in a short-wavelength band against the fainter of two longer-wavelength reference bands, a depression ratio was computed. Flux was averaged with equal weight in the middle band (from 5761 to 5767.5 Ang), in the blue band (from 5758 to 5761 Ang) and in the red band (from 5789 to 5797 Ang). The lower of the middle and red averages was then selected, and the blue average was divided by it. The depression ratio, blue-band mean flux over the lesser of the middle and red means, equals 0.93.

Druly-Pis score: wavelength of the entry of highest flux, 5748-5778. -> 5772.14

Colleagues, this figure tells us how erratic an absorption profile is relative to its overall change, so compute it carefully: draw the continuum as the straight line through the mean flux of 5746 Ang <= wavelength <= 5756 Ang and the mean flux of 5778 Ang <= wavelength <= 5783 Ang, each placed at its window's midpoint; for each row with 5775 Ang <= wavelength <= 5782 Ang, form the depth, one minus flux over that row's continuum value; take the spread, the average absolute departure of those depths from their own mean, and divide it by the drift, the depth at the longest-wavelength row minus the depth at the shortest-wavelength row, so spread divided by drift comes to 0.7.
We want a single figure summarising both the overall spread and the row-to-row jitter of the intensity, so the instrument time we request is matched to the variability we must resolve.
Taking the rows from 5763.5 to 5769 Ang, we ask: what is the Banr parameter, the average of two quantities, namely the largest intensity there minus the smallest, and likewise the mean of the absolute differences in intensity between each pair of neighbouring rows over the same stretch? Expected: 11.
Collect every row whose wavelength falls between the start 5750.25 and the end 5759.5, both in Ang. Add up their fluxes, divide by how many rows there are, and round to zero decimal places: 160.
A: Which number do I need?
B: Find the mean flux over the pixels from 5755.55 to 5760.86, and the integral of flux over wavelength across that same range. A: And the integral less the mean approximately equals 677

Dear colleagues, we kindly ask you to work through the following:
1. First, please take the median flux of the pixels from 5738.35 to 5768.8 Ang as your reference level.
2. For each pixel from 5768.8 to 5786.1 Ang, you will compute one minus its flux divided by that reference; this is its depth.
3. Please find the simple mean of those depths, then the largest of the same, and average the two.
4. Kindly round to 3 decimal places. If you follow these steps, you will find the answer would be 0.040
